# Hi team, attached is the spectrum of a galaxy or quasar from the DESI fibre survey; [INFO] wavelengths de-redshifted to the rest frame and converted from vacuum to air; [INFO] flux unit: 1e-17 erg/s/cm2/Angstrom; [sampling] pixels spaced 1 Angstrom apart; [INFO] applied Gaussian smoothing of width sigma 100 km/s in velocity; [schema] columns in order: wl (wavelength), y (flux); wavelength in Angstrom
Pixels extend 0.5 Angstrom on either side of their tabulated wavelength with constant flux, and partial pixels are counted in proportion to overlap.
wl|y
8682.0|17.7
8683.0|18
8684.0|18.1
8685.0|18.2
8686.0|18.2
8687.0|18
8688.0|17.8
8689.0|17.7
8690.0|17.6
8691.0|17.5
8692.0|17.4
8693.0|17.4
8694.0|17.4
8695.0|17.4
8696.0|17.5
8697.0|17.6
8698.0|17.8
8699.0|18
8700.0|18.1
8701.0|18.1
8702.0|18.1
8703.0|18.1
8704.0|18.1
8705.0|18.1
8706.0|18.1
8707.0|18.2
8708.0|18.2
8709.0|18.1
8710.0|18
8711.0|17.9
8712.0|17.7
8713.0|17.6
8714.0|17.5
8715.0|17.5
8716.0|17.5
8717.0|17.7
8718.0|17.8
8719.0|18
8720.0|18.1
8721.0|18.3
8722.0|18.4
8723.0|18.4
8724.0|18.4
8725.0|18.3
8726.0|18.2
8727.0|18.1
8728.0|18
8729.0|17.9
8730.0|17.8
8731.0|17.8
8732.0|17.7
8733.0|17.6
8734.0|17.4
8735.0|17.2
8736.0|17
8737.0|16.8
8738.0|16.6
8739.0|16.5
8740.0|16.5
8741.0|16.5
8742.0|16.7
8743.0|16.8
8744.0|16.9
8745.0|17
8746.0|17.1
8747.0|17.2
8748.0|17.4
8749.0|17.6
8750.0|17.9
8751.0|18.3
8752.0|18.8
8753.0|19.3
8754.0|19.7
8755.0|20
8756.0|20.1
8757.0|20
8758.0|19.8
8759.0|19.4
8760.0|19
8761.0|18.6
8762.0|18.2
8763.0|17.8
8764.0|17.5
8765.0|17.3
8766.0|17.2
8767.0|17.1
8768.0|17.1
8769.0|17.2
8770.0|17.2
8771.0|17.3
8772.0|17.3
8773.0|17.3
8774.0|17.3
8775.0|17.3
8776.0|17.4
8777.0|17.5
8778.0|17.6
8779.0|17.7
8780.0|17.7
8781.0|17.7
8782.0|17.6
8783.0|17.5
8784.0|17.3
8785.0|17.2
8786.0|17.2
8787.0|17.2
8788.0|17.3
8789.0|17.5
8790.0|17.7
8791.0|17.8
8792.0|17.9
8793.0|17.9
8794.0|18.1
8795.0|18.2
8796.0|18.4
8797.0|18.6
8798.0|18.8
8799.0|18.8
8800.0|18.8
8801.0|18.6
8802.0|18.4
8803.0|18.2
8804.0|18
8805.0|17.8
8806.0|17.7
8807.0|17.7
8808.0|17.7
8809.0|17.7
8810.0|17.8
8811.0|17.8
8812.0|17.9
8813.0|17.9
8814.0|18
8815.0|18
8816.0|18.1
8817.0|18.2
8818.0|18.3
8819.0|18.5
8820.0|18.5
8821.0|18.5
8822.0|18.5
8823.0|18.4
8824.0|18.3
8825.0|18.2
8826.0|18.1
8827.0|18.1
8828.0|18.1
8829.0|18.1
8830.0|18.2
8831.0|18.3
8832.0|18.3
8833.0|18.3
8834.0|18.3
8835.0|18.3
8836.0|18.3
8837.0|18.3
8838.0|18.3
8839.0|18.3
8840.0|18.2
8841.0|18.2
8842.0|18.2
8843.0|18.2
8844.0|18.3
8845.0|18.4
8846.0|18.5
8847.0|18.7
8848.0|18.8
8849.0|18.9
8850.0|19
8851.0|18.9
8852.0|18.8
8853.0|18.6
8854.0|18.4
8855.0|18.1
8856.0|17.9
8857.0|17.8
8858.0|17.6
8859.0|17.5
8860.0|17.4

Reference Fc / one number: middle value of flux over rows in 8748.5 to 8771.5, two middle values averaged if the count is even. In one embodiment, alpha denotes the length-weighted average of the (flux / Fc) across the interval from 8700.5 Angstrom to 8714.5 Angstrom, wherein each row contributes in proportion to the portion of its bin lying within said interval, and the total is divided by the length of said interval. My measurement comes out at 0.99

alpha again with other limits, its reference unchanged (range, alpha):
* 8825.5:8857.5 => 1.01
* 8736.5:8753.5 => 0.95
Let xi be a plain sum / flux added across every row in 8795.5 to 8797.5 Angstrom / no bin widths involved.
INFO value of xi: 37.0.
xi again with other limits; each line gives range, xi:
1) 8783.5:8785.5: 34.5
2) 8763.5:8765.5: 34.8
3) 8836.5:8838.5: 36.6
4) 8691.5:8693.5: 34.8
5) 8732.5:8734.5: 35.0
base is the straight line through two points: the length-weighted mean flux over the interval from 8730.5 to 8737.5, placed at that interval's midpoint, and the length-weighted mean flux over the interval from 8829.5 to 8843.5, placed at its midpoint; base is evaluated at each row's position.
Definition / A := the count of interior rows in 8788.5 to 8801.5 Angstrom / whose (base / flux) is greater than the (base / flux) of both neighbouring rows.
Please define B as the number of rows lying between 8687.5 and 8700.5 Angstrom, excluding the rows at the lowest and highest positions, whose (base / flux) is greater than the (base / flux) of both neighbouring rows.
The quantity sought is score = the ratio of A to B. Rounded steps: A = 1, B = 1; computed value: 1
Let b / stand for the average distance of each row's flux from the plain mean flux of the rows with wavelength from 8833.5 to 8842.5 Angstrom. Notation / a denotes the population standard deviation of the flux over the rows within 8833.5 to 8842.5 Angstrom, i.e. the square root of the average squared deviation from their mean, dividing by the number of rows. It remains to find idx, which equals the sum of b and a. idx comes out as 0.09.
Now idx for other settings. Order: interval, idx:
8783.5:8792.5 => 0.50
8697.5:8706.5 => 0.16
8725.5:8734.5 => 0.43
